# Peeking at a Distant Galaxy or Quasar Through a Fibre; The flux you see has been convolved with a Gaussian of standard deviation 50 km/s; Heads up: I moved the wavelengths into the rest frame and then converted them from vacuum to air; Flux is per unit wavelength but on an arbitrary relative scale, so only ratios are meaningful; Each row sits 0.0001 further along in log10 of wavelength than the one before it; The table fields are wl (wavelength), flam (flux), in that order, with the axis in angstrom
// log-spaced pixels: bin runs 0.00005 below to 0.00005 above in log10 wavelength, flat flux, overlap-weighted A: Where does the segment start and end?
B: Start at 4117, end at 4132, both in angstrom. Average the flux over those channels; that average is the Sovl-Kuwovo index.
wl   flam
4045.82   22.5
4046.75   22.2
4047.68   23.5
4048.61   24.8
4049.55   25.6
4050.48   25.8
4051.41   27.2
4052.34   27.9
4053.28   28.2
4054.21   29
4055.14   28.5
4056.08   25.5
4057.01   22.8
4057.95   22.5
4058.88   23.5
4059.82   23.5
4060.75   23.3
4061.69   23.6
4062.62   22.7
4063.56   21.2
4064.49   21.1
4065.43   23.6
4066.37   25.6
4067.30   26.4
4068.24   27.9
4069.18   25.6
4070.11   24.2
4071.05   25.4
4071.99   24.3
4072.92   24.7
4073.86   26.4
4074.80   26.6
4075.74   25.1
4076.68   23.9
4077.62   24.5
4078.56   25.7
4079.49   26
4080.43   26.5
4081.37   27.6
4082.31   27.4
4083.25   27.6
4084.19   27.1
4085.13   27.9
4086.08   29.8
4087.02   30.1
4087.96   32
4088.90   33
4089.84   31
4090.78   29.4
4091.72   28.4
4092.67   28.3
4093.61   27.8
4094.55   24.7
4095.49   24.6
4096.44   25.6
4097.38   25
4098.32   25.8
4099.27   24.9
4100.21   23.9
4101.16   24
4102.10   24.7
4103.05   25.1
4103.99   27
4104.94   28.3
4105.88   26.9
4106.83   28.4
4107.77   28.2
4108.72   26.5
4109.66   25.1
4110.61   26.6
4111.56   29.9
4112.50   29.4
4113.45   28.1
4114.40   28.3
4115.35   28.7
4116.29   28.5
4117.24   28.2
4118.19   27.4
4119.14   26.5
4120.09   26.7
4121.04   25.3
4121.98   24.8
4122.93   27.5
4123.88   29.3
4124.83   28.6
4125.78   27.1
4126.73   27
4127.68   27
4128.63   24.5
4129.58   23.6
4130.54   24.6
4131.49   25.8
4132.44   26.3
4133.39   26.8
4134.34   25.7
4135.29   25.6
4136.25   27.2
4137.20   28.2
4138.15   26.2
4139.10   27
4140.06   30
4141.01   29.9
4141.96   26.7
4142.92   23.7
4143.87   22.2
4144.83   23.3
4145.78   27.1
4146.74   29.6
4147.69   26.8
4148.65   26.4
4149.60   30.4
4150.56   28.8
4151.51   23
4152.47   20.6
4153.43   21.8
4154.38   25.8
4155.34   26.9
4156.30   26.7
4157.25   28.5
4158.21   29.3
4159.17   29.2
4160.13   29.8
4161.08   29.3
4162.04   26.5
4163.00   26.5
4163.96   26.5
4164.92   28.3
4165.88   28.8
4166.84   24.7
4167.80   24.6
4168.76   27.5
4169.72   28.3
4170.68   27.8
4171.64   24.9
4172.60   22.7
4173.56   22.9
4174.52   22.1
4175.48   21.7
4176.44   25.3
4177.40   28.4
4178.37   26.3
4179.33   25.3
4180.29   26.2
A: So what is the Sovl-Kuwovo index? 26.5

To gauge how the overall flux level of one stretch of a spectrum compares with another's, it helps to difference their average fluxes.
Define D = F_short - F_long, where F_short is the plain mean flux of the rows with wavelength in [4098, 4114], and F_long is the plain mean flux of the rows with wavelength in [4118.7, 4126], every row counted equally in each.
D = -0.3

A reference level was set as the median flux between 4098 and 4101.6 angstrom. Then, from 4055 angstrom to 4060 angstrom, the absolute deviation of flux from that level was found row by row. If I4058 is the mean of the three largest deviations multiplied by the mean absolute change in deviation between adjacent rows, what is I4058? 2.5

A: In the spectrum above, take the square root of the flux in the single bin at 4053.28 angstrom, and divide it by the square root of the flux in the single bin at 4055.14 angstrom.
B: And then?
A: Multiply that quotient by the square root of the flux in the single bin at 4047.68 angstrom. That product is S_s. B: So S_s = 4.8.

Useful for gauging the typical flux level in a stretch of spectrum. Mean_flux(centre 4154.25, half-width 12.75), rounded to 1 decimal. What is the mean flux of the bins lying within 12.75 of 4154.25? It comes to 26.6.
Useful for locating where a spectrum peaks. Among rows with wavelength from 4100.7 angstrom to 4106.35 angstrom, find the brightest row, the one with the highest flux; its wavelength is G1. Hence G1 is 4104.94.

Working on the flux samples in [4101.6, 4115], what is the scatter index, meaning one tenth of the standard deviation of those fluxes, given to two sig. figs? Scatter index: 0.16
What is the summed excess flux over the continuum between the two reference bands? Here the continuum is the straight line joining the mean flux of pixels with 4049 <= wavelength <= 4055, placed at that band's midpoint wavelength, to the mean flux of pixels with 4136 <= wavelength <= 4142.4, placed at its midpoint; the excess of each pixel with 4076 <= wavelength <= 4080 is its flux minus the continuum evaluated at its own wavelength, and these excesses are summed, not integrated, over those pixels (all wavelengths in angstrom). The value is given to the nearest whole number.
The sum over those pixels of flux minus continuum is -10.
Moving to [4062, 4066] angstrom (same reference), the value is -21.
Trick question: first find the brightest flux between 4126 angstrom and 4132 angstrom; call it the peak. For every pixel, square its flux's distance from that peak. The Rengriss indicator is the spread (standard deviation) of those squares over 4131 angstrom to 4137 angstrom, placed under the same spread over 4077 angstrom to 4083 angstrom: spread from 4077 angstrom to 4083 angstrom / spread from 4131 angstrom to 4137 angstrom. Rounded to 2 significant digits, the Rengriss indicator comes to 2.7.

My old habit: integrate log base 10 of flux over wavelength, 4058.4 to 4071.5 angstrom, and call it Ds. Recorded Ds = 18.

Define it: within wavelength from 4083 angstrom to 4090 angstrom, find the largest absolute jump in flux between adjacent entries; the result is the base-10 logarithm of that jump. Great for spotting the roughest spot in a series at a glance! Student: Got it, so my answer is 0.30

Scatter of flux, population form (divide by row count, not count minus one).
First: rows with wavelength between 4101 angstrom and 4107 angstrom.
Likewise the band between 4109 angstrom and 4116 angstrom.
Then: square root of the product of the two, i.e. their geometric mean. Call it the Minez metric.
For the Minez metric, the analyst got 1.58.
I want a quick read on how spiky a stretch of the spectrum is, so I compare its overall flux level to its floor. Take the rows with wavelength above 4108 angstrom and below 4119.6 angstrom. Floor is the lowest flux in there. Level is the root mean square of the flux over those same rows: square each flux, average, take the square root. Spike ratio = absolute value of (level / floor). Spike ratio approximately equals 1.11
